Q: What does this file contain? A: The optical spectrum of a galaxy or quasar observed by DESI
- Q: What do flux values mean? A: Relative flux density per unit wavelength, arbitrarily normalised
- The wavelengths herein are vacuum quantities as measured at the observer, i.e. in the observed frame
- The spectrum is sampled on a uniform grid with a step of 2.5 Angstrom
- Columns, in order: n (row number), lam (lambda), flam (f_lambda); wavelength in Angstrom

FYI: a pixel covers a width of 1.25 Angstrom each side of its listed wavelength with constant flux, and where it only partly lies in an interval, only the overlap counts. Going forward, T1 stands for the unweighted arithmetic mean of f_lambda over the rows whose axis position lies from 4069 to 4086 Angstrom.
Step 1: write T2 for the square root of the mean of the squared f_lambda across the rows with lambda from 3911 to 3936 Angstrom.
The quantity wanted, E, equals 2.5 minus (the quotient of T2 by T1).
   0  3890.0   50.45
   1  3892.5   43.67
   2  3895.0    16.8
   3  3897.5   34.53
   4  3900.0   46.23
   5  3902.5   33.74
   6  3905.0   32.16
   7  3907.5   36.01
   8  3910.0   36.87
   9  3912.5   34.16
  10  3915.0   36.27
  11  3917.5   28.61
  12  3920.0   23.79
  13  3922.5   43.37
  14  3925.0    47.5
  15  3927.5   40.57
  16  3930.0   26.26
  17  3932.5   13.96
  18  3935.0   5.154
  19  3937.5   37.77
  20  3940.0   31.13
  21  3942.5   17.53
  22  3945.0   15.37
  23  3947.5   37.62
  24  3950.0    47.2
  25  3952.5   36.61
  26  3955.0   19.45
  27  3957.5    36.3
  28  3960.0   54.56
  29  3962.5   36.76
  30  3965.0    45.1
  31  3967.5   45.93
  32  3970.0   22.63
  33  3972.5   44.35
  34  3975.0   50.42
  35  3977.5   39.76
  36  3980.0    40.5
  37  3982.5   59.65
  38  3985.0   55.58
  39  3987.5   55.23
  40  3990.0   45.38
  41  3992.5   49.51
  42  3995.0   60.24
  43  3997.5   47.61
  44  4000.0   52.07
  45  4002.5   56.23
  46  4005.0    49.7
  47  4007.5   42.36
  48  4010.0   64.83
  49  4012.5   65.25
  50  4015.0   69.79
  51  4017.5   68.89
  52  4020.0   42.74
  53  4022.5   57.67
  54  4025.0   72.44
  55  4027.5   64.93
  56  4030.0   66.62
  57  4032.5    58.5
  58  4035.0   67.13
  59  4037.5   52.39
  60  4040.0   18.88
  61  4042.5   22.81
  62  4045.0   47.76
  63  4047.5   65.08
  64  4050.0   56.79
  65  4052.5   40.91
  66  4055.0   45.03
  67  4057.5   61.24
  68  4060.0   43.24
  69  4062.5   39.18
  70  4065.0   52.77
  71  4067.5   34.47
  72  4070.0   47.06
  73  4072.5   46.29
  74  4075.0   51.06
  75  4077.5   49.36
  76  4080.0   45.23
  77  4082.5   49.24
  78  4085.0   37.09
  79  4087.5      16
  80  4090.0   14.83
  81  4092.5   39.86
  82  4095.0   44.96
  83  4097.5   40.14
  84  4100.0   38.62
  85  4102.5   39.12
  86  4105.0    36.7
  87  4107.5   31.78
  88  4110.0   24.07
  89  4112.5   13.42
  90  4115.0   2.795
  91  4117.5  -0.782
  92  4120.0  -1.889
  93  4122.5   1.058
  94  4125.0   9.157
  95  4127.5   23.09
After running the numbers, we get 1.80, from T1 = 46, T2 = 32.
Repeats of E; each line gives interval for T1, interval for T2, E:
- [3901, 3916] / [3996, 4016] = 0.87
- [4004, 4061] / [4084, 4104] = 1.84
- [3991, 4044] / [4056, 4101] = 1.71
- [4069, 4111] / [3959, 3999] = 1.25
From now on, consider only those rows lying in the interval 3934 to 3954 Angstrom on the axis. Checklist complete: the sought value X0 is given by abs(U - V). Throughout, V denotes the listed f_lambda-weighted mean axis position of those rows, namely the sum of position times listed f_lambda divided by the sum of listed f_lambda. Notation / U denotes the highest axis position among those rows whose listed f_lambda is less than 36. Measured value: 0.3 Angstrom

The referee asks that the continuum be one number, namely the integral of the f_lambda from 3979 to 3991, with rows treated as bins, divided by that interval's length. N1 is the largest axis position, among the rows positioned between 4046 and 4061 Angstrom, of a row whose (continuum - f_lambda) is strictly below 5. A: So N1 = 4057.5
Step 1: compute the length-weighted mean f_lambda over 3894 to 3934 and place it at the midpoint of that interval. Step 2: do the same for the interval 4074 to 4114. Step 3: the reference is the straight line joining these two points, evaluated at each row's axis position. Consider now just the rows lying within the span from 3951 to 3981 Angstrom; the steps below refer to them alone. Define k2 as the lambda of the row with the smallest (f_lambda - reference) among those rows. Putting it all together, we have 3955.0 Angstrom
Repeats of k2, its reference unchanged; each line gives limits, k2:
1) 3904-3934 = 3932.5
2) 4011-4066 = 4040.0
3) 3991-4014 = 4007.5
